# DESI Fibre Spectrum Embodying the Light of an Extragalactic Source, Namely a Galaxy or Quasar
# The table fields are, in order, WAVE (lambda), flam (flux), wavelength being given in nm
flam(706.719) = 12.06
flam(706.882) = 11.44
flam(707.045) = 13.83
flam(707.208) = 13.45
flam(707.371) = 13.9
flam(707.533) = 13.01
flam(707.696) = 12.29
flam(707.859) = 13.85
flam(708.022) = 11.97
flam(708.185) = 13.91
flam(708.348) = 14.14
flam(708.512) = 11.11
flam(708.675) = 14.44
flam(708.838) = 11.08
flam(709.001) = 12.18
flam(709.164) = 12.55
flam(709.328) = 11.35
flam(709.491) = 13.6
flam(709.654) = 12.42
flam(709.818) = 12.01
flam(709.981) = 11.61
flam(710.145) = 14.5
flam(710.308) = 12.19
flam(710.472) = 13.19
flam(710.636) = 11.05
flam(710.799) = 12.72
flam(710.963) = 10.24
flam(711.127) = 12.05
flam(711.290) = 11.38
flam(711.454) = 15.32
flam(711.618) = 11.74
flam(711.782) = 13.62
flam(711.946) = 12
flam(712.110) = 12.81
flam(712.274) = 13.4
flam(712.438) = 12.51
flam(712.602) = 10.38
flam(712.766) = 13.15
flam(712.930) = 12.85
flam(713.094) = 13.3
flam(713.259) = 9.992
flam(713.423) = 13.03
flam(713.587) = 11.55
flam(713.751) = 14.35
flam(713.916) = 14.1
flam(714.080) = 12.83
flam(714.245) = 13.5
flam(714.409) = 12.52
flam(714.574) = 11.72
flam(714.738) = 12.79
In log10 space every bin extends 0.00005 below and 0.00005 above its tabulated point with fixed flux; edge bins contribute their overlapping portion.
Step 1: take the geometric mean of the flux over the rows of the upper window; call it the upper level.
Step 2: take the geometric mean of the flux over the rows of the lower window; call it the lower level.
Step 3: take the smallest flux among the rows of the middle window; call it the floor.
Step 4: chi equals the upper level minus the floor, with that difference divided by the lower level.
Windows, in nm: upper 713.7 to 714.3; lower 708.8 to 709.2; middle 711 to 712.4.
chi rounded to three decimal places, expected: 0.193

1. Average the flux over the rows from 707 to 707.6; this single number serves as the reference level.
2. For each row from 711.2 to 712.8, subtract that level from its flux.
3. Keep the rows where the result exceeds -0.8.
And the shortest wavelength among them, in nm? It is 711.454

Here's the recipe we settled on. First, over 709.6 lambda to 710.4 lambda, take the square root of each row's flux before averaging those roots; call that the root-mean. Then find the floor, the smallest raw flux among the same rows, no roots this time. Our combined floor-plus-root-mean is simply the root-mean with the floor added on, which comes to 15.1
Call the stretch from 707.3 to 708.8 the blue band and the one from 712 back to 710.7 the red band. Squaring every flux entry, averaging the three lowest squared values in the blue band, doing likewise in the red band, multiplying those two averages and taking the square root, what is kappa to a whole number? 131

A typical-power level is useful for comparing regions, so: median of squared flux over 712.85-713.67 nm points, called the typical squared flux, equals 165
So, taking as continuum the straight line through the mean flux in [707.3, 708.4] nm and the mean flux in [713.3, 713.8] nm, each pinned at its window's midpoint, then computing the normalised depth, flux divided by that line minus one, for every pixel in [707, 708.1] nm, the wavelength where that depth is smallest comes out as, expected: 708.022 nm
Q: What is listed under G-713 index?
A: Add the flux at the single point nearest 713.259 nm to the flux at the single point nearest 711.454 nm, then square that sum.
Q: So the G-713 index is 641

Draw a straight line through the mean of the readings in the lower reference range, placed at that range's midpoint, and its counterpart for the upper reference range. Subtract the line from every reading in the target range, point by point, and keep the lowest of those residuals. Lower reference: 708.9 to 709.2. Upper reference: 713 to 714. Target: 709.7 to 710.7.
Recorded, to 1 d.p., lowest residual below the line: -1.4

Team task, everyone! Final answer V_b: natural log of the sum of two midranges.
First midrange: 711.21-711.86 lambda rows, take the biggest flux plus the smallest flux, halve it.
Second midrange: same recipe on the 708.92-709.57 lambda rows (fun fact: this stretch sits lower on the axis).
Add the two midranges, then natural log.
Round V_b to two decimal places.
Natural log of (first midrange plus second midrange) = 3.25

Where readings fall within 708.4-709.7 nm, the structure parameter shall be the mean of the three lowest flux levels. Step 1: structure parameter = 11.18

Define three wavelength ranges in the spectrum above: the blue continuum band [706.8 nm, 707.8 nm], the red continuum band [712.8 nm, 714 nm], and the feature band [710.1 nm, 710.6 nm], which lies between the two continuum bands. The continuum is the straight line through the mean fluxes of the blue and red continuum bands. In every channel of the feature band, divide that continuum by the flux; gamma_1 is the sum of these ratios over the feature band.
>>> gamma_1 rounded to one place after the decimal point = 2.9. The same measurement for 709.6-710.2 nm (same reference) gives 4.1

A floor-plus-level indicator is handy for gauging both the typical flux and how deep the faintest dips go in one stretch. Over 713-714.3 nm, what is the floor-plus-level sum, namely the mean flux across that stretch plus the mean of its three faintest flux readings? 24.3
